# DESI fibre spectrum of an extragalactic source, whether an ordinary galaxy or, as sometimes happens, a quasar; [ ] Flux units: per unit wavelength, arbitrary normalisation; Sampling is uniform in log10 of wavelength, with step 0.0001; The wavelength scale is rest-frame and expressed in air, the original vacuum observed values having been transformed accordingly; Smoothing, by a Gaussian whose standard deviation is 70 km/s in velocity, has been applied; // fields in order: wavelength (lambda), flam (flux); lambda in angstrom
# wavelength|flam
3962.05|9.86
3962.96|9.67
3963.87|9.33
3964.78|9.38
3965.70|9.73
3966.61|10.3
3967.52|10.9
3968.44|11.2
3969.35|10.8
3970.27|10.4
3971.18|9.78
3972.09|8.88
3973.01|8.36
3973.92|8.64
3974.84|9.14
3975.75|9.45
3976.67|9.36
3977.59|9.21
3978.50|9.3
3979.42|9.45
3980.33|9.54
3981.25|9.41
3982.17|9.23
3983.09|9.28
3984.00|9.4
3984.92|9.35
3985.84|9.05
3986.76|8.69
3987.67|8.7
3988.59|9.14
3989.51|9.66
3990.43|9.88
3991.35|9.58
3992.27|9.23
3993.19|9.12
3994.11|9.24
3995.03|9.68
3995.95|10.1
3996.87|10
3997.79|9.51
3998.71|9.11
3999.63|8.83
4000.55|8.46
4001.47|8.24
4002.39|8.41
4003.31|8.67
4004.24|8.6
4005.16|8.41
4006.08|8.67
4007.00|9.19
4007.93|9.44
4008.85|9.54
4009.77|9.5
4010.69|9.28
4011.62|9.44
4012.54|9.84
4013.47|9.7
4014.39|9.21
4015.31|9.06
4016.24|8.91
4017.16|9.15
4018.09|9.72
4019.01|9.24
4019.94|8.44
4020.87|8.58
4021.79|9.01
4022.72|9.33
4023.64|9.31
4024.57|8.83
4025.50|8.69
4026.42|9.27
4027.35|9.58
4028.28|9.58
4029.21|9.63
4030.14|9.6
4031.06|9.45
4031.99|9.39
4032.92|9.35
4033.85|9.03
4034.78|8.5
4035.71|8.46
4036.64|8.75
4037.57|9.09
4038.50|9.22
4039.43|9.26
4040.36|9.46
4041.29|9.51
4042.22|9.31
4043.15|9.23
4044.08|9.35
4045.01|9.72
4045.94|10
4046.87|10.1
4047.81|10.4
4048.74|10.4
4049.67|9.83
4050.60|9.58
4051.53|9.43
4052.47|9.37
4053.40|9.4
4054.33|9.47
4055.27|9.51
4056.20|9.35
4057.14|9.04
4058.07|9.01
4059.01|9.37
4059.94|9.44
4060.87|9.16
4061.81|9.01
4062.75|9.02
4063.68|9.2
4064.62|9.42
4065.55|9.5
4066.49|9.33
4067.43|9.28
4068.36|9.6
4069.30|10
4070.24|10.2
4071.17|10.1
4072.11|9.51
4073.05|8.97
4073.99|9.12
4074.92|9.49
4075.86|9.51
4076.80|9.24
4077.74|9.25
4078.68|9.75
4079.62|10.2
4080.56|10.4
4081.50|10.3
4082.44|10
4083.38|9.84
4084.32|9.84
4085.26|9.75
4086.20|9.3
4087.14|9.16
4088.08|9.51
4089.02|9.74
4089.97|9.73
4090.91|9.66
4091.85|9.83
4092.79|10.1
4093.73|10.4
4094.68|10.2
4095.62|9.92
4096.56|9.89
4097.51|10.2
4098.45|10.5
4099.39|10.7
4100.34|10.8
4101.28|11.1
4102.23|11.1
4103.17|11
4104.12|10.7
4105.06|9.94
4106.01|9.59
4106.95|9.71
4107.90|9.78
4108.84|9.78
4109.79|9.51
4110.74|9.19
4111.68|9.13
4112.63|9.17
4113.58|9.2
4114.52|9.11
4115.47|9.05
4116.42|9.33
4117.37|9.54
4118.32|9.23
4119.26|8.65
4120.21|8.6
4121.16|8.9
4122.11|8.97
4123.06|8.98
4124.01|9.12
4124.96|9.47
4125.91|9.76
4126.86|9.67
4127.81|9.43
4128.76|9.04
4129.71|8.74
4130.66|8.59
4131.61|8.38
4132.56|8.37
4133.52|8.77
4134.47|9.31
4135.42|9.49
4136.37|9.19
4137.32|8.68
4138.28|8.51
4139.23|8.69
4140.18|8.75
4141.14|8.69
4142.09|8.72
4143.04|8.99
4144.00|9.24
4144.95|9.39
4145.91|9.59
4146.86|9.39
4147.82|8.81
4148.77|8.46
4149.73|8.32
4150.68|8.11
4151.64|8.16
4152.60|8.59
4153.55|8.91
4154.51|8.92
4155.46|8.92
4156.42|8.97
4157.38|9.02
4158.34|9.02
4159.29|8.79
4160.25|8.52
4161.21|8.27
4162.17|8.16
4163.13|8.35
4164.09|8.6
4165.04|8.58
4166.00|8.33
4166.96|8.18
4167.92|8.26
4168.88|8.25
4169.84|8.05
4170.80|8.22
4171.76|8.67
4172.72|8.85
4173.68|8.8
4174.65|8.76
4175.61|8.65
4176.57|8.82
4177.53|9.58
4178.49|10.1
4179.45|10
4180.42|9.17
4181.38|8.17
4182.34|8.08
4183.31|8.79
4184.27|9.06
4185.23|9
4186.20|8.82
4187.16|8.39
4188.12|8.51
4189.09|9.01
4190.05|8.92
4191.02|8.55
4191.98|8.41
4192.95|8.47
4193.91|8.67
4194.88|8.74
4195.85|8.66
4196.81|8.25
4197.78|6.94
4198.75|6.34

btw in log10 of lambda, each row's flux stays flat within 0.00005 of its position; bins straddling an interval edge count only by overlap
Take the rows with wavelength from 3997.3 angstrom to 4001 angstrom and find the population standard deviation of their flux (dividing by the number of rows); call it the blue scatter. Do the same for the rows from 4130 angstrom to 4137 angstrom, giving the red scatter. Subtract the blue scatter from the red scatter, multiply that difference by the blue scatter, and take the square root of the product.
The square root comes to 0.12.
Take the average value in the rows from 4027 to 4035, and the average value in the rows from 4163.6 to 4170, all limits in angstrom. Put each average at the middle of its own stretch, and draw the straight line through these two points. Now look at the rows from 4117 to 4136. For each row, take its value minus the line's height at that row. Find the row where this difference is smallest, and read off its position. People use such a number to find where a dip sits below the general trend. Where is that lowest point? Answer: 4132.56 angstrom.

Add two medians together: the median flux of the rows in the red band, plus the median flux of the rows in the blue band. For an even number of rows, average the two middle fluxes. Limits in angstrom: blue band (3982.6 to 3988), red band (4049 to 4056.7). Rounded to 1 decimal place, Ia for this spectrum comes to 18.6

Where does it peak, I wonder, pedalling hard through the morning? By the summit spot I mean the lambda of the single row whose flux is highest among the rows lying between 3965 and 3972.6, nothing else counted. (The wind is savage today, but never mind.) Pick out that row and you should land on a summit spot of 3968.44 angstrom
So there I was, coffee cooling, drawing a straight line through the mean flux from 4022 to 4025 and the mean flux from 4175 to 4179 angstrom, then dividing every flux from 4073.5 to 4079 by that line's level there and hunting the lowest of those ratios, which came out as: 0.99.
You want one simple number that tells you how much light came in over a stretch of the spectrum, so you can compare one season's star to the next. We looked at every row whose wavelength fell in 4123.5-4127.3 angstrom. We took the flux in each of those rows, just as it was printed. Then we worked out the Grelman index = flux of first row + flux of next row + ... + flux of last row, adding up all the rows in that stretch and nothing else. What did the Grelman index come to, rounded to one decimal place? 38.0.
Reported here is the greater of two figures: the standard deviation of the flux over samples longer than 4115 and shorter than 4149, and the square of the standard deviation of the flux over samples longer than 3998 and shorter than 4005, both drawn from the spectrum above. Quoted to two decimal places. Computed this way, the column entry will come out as 0.39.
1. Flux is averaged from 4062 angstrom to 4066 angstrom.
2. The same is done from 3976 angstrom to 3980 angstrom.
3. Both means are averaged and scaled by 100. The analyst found 931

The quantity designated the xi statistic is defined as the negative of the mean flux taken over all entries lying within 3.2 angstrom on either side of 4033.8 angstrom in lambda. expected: -9.0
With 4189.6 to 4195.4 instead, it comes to -8.6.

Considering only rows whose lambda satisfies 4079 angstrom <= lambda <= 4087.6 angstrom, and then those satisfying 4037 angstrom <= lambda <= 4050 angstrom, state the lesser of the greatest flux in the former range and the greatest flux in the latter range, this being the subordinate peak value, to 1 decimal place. 10.4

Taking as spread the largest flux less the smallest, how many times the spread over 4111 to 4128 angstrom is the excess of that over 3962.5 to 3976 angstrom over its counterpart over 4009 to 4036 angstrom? 1.24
